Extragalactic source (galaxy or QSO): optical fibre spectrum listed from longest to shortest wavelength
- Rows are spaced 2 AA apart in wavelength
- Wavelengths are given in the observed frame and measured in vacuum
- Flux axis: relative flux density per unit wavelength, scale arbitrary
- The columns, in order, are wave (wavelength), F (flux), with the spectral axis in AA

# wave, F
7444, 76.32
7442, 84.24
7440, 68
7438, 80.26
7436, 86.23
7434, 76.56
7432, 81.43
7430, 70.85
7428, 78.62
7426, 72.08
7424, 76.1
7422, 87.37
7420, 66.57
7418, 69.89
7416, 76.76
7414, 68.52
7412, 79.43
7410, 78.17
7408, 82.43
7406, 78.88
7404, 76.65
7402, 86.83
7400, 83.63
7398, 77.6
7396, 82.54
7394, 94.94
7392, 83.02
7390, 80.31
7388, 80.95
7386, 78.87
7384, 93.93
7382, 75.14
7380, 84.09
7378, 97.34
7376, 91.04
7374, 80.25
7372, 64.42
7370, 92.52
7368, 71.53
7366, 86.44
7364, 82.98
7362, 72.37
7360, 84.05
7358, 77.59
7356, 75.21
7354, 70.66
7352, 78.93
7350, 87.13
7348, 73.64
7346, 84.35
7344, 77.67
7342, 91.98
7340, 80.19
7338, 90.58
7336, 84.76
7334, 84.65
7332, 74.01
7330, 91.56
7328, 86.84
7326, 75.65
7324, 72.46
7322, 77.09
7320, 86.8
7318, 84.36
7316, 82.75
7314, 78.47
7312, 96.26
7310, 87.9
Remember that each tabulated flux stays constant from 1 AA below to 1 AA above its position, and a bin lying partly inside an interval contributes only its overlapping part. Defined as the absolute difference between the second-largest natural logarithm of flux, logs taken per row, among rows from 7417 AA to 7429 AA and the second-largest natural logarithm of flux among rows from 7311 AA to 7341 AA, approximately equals 0.15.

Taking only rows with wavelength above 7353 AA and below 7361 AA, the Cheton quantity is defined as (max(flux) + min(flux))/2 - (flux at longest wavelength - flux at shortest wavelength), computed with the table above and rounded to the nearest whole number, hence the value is 64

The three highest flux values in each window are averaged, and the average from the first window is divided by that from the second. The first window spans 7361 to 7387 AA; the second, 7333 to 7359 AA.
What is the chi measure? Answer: 1.05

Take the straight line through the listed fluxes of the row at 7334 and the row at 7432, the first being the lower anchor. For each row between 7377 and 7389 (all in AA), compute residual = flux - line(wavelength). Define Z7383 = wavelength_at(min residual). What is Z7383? 7382 AA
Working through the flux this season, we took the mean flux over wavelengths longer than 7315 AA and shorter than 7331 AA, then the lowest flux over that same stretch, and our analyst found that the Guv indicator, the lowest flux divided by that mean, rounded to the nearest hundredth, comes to 0.88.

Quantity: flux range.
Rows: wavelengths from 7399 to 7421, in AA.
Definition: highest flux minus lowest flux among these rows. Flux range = 20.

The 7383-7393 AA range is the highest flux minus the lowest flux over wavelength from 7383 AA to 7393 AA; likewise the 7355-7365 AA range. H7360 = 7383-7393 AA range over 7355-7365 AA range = 1.3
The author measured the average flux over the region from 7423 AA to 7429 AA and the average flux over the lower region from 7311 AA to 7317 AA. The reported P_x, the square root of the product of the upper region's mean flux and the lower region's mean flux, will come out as 81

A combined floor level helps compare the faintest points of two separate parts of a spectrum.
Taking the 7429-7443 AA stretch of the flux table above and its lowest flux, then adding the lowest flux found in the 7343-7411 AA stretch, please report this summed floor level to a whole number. 132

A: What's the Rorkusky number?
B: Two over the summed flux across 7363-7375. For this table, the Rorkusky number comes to 0.0042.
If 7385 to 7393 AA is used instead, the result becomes 0.0062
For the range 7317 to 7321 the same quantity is 0.0117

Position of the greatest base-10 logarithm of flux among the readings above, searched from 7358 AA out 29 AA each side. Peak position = 7378 AA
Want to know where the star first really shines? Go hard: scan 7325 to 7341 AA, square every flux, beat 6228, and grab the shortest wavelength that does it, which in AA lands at 7328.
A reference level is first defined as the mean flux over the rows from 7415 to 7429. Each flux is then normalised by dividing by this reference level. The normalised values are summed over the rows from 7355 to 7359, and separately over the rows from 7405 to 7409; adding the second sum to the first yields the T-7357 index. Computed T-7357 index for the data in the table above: 4.17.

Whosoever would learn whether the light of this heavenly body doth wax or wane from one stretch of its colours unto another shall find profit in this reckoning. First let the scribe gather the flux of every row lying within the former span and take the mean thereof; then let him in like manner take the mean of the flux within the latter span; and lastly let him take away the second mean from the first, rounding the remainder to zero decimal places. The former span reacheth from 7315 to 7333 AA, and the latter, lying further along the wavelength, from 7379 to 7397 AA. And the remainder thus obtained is -2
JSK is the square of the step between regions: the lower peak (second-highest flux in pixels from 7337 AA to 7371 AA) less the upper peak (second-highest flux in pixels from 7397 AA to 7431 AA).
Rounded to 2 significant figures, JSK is 27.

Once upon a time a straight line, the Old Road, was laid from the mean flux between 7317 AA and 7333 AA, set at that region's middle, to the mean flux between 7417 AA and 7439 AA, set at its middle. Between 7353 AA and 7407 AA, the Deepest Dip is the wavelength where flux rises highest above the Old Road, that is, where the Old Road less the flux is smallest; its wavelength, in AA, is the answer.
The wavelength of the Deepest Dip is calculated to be 7378 AA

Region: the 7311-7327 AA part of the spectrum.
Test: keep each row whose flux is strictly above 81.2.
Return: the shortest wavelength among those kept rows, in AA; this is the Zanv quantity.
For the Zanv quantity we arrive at 7312 AA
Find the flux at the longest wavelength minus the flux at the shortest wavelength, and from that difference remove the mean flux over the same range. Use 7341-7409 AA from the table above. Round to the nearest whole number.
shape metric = -91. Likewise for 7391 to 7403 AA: -81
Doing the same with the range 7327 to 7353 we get -91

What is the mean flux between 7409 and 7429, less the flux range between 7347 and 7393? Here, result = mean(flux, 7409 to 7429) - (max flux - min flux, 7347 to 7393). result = 42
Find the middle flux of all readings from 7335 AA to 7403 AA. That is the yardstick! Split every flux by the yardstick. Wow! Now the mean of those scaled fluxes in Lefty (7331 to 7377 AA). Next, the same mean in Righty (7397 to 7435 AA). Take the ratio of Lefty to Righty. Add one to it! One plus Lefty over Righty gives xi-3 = 2.04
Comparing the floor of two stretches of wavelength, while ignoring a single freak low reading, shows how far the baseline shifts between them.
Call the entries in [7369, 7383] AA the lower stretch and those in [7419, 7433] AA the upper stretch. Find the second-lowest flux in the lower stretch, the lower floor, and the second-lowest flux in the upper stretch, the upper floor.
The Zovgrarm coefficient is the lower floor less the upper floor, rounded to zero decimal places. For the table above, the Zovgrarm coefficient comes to 4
